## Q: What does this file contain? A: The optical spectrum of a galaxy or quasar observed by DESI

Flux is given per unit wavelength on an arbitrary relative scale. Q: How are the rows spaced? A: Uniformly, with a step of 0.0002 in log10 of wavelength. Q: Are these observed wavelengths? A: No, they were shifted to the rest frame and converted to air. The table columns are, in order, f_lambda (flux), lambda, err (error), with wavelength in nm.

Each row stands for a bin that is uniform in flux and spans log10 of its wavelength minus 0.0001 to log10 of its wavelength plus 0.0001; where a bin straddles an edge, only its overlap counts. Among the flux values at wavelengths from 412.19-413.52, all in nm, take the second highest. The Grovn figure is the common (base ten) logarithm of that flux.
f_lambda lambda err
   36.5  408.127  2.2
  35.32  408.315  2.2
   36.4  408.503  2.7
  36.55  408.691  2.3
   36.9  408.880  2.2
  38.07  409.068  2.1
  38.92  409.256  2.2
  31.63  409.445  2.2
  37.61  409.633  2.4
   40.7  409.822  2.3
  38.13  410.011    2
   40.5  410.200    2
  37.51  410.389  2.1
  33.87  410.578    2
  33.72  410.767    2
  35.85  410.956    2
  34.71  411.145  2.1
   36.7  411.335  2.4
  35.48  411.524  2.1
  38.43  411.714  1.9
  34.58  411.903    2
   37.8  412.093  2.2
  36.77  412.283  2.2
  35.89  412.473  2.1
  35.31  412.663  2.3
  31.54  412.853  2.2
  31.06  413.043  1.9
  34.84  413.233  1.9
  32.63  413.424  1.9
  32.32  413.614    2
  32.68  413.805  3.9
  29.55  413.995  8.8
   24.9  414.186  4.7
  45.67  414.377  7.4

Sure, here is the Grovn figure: 1.555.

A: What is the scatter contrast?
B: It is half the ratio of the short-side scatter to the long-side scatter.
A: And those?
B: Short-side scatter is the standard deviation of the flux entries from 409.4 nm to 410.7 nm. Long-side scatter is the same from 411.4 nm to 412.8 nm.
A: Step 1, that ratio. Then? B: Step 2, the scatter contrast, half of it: 1.19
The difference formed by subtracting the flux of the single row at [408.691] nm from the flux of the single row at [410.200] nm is 4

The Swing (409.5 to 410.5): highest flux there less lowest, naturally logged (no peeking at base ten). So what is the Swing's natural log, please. 1.2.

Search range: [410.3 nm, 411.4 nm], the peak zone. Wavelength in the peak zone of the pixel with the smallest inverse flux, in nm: 410.389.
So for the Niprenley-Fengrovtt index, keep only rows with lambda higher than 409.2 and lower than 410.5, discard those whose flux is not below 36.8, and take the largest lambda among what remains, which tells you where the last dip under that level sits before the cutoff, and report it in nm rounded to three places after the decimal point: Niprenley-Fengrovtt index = 409.445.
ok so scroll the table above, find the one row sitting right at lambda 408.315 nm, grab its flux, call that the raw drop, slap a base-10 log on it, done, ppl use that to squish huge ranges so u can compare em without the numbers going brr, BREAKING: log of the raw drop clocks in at 1.55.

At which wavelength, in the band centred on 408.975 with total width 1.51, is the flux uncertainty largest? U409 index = 408.503 nm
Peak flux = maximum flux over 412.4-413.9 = 35.89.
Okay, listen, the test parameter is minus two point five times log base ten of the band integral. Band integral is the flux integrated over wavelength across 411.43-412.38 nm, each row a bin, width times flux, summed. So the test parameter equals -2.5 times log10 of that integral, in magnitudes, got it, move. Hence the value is -3.85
